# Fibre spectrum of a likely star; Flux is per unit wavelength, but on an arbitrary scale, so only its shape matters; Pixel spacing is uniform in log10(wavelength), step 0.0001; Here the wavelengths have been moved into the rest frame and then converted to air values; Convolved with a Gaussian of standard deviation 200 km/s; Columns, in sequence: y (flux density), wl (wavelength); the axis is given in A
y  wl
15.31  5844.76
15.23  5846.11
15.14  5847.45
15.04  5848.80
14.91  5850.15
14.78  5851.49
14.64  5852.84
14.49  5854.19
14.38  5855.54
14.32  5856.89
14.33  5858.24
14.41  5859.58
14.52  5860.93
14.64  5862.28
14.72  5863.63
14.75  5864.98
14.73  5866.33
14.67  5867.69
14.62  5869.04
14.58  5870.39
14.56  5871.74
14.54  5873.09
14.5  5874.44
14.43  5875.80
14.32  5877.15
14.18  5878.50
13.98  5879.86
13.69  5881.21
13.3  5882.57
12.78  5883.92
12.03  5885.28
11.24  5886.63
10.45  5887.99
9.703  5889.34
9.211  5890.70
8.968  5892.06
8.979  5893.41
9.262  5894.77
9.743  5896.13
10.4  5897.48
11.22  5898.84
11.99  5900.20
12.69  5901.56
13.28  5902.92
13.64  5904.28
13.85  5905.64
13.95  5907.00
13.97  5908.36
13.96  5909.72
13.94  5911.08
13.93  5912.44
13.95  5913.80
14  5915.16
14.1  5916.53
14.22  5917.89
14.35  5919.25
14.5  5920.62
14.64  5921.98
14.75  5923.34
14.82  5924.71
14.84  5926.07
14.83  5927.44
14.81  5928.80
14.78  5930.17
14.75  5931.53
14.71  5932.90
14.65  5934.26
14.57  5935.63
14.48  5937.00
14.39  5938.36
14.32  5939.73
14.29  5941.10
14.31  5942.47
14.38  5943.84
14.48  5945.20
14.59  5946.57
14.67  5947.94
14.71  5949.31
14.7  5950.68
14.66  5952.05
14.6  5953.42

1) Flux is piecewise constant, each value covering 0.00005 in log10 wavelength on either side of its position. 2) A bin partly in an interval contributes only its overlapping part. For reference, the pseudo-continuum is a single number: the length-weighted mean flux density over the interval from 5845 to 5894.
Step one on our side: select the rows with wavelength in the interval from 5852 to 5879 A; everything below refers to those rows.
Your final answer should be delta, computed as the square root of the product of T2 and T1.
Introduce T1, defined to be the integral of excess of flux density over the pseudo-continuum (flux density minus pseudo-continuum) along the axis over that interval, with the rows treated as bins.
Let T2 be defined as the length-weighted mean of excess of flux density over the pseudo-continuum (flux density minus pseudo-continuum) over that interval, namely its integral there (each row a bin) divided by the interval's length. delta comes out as 4.7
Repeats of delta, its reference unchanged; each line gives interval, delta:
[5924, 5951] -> 5.1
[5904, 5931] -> 3.5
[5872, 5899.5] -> 9.1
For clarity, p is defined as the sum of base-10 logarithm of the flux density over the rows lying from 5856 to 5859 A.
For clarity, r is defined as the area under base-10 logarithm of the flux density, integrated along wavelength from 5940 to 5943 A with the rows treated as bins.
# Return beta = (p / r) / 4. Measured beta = 0.17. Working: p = 2.31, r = 3.5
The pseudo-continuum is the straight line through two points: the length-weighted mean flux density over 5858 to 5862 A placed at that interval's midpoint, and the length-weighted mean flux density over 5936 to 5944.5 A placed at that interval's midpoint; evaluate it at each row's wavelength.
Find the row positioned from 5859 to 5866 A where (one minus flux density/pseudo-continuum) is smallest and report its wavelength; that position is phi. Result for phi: 5864.98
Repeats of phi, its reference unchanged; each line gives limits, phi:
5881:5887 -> 5881.21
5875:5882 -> 5875.80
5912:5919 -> 5917.89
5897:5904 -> 5902.92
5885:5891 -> 5885.28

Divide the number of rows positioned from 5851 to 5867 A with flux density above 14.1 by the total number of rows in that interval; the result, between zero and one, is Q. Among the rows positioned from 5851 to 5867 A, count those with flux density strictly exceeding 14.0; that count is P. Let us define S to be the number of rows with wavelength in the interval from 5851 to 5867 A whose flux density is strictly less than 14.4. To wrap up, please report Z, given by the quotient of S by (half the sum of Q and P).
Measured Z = 0.46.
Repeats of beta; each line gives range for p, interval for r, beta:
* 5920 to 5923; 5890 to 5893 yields 0.20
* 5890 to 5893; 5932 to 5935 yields 0.14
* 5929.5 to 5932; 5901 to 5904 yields 0.17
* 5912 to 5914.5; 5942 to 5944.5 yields 0.20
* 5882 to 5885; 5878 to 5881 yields 0.16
